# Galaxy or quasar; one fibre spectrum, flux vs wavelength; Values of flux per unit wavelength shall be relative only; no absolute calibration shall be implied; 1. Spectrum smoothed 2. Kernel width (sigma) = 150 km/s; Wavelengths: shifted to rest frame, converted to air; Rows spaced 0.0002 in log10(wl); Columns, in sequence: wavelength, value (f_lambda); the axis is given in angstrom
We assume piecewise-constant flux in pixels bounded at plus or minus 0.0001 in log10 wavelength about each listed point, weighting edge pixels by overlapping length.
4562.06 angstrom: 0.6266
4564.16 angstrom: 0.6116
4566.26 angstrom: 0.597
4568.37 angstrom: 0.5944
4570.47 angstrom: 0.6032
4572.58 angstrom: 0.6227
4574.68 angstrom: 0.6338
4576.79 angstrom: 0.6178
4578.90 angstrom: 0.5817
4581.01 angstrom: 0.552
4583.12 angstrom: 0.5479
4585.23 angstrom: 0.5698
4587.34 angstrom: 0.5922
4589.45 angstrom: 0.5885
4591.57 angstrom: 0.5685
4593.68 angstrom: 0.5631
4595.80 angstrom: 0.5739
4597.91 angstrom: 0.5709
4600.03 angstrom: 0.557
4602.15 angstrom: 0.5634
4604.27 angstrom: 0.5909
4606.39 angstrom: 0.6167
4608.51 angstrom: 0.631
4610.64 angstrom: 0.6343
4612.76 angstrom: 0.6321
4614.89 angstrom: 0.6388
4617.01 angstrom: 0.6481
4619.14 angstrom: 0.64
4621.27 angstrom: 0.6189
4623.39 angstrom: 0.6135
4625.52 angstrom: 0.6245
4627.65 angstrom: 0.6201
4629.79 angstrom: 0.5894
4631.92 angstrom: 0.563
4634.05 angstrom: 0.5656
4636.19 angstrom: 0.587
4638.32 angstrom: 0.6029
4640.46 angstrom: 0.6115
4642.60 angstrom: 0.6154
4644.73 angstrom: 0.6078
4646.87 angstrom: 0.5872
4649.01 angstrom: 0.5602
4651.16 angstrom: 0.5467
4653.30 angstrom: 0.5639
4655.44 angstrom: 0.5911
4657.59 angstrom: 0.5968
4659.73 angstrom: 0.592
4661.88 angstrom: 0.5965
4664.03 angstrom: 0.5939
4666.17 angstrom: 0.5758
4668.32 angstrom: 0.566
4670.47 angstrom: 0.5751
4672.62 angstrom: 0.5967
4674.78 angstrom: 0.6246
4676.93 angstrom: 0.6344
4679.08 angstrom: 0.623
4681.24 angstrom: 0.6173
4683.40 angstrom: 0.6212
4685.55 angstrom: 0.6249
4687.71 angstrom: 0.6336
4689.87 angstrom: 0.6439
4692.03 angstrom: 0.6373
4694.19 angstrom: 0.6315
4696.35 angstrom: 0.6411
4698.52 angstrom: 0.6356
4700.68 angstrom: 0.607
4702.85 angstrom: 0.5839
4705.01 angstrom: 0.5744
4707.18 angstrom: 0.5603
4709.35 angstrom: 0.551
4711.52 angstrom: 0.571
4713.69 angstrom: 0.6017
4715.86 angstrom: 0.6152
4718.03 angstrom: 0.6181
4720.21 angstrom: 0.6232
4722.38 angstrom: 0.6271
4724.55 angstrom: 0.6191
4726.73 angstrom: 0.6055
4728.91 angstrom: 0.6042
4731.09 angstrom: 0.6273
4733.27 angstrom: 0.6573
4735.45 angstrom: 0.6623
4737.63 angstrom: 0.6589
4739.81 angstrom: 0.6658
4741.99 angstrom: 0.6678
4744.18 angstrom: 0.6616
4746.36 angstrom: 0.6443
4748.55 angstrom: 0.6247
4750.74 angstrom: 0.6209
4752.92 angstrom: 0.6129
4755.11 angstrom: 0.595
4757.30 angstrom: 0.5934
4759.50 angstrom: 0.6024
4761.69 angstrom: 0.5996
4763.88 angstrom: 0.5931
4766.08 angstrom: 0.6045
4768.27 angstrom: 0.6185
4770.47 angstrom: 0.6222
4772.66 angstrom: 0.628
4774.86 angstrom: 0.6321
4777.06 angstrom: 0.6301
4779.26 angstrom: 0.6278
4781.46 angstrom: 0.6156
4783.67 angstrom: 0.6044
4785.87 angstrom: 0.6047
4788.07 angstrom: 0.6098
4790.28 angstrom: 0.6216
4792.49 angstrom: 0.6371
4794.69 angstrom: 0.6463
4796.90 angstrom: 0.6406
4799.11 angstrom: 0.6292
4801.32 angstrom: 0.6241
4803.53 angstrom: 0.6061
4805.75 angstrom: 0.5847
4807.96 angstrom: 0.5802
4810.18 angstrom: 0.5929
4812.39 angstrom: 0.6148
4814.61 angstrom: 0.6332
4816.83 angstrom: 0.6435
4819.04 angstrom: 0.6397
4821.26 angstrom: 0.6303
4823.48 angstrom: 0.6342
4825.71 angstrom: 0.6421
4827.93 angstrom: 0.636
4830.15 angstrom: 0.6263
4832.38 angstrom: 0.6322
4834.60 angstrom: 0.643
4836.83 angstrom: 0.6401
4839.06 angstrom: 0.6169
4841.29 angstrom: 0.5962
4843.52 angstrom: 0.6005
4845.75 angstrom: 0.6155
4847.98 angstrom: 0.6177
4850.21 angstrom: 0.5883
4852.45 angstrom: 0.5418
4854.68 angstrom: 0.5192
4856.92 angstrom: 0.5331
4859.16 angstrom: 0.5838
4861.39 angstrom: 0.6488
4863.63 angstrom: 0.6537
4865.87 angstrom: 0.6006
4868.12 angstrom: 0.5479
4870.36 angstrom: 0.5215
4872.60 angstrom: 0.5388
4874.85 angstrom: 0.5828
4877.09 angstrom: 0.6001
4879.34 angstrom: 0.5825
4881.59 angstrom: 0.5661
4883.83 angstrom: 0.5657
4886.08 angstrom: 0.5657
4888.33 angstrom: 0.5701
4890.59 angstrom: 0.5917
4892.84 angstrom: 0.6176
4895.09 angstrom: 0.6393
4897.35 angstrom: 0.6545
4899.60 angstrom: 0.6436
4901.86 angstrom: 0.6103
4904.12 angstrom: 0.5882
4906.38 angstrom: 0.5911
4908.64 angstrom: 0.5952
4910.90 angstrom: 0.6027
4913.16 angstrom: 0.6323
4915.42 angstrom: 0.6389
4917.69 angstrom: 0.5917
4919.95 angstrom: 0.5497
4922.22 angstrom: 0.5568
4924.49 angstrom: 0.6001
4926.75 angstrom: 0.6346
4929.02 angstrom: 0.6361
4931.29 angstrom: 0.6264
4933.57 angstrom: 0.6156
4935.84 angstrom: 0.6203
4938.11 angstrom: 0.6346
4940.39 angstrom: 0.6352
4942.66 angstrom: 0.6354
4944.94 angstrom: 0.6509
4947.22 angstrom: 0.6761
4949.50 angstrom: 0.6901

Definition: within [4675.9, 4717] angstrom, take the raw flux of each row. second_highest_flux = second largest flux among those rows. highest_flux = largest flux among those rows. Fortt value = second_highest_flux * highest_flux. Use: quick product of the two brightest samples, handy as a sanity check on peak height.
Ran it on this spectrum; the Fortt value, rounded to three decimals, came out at 0.413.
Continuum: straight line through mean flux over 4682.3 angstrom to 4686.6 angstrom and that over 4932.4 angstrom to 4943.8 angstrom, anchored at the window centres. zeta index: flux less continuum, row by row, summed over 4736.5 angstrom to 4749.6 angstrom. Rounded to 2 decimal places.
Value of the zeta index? 0.18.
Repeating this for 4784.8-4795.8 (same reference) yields -0.01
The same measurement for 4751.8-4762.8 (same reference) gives -0.12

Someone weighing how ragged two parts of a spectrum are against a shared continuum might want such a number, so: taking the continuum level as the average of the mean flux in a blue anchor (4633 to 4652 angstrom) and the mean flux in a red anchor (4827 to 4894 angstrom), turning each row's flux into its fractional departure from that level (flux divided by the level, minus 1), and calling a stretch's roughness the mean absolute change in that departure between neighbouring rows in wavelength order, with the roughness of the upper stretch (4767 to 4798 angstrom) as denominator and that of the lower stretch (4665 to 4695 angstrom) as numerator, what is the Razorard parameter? 1.5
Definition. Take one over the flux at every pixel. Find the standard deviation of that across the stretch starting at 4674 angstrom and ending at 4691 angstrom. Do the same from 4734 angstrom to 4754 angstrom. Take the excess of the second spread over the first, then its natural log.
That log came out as -3.5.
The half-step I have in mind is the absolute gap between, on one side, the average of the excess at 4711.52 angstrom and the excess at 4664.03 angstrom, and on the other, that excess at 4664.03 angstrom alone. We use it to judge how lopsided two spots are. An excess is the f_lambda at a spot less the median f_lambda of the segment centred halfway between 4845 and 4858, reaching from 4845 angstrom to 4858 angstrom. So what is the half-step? 0.011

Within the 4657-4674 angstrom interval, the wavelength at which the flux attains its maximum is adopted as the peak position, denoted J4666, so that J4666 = 4657.59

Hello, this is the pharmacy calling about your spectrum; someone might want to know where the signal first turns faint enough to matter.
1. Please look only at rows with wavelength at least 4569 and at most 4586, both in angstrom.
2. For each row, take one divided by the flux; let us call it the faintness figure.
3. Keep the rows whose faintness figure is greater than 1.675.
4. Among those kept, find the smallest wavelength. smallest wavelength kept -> 4578.90 angstrom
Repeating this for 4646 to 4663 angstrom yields 4646.87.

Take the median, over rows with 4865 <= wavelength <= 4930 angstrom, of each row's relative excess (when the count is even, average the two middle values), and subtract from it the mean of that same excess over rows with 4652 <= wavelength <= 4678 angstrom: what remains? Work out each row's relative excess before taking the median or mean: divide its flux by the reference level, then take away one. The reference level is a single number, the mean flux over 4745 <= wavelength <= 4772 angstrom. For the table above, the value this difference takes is 0.00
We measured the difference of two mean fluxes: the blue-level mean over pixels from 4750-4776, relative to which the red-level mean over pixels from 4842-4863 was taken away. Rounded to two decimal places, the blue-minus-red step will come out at 0.03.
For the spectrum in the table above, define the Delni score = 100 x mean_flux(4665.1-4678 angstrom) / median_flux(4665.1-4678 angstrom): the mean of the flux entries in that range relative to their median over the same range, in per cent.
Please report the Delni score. 102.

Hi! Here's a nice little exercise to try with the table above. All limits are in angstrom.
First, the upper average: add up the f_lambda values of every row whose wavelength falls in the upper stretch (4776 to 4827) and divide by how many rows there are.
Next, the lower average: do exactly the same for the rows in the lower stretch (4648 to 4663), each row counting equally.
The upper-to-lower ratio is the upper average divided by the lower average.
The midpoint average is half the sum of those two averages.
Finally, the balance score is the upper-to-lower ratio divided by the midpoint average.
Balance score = 1.79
